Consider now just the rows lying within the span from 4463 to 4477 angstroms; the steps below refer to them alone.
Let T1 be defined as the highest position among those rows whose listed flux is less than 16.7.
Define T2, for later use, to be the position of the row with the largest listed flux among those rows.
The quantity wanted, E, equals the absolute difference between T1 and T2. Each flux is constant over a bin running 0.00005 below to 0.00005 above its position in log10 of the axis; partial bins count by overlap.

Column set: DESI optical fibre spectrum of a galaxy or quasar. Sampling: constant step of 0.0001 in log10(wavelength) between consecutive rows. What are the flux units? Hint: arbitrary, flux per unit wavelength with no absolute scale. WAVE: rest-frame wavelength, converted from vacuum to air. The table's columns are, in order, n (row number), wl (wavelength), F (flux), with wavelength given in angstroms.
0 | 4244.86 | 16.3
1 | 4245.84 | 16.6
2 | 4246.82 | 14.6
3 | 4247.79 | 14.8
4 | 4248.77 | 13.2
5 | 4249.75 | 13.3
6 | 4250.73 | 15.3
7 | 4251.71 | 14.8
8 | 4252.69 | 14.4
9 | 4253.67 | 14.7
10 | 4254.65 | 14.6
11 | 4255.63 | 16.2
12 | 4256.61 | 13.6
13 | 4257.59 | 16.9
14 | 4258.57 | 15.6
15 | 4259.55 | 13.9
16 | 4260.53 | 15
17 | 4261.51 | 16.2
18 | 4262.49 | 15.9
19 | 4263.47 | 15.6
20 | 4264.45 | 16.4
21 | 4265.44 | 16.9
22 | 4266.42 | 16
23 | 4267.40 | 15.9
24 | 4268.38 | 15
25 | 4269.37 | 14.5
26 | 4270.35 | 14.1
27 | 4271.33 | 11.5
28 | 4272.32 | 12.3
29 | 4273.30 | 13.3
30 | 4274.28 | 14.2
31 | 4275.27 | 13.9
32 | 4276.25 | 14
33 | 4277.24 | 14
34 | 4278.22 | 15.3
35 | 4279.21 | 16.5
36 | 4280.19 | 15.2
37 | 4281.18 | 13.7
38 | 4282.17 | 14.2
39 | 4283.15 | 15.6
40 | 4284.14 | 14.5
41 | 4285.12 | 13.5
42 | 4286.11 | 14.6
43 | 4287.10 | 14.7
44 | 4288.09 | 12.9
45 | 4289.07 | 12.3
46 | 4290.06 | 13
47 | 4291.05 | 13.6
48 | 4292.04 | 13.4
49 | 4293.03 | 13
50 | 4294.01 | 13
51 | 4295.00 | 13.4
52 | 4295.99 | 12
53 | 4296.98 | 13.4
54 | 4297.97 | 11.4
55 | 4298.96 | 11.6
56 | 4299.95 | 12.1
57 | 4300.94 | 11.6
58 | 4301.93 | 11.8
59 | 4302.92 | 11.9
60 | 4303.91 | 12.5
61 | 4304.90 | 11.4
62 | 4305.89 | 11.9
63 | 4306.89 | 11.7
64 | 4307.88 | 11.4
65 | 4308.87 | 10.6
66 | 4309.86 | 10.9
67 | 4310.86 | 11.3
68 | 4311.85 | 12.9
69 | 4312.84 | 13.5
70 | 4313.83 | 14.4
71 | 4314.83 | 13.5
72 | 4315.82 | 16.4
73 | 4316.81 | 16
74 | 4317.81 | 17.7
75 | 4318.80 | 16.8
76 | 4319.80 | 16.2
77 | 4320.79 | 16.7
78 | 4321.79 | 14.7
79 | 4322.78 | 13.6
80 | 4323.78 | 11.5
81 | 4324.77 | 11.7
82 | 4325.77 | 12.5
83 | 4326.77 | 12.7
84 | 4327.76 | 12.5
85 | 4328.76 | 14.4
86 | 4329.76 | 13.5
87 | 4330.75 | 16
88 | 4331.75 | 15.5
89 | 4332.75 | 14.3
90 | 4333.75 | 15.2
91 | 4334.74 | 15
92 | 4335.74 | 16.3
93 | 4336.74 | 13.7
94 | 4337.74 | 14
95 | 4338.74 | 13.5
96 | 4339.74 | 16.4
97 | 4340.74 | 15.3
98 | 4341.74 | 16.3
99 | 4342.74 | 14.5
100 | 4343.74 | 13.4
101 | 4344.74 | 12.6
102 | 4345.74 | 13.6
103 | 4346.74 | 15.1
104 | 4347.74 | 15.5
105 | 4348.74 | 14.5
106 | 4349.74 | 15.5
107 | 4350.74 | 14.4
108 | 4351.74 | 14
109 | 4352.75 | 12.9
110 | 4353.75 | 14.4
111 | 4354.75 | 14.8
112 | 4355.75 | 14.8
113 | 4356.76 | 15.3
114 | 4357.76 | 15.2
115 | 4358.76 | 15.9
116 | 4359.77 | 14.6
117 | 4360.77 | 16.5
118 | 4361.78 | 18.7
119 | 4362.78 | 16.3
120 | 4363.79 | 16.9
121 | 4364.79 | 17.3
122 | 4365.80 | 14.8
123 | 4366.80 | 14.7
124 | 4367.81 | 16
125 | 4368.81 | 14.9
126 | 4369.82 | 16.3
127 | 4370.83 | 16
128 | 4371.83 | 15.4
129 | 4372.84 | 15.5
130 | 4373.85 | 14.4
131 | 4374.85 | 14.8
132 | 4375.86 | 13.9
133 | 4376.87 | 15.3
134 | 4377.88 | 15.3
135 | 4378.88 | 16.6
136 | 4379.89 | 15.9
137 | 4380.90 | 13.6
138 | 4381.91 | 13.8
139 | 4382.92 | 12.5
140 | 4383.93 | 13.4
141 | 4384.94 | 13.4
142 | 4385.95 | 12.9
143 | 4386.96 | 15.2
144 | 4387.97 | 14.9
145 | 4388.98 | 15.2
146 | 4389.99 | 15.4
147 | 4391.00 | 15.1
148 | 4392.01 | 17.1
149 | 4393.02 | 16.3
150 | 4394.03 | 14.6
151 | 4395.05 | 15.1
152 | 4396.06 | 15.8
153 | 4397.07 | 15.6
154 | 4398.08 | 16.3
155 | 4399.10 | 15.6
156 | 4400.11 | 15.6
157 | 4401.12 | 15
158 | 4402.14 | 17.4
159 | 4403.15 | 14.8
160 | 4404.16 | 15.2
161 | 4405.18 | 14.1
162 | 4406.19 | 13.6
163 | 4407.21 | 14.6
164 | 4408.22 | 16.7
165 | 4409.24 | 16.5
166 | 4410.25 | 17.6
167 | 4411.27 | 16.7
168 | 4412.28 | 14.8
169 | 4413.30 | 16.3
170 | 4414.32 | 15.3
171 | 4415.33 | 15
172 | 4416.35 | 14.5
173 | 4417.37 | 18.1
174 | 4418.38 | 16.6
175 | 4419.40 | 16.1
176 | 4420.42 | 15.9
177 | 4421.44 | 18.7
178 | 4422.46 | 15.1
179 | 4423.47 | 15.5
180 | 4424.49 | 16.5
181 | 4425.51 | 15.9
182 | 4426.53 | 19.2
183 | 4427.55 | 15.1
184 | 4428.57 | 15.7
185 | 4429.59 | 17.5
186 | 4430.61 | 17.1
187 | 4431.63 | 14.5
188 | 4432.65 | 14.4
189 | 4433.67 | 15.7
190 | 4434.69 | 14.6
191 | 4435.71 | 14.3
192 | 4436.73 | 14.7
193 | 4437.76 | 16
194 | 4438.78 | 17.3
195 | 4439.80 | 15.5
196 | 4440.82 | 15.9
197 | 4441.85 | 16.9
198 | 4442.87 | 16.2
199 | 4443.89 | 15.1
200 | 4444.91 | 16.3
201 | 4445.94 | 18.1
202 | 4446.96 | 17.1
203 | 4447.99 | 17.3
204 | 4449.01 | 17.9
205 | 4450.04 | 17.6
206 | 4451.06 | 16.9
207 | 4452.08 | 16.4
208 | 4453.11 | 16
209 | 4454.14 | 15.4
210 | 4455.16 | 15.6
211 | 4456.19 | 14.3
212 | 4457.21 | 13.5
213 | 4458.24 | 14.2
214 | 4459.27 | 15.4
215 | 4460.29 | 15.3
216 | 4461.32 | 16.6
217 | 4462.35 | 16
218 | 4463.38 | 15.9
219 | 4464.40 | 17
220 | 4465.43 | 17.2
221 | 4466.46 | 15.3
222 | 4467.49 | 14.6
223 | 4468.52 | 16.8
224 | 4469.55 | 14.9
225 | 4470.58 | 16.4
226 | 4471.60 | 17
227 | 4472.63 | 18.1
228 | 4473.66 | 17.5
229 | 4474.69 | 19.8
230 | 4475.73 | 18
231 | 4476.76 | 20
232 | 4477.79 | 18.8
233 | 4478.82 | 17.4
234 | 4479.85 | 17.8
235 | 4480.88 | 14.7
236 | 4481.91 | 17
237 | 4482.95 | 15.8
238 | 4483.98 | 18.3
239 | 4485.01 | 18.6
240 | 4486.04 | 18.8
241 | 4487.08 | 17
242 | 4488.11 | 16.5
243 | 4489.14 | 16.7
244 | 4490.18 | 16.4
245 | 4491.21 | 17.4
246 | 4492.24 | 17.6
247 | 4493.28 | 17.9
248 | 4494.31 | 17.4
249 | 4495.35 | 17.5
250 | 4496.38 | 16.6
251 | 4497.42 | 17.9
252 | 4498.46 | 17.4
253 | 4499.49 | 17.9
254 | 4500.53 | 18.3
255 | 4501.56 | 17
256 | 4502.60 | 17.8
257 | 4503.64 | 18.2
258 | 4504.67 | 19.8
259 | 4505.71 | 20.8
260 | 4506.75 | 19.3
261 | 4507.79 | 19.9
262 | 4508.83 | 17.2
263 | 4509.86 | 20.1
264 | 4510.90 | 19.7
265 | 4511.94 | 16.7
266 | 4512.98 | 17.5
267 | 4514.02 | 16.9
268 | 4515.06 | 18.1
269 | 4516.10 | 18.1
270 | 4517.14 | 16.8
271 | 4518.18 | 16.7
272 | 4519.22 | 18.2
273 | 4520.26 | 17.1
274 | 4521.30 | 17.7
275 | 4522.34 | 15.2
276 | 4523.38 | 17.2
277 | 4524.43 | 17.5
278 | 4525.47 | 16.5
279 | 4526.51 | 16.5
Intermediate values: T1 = 4470.58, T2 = 4476.76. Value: 6.2 angstroms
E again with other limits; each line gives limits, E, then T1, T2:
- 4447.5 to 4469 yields 18.5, 4467.49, 4449.01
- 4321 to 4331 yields 0.0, 4330.75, 4330.75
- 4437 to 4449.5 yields 1.0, 4444.91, 4445.94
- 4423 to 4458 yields 30.7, 4457.21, 4426.53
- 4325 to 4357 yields 17.0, 4356.76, 4339.74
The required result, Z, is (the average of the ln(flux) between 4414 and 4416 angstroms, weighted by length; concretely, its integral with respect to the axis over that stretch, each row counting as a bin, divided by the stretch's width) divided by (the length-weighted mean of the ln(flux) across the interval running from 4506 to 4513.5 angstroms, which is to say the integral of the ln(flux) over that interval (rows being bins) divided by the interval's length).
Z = 0.93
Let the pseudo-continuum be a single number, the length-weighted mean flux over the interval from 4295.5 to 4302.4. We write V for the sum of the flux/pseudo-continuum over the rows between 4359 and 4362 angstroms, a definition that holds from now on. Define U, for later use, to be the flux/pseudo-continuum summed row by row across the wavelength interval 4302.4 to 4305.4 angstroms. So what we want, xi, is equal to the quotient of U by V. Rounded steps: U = 2.99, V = 4.2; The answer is 0.7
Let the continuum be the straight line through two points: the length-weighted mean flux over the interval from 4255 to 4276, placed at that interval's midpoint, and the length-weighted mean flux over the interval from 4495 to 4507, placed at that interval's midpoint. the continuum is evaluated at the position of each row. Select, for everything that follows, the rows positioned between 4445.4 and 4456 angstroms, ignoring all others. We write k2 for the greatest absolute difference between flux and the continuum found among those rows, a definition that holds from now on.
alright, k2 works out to 2.1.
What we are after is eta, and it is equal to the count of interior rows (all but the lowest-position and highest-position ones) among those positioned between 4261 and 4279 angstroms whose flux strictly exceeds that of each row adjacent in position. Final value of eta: 2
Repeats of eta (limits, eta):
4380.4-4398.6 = 5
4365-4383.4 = 6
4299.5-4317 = 4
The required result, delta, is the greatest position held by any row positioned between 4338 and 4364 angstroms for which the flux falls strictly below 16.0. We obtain 4359.77 angstroms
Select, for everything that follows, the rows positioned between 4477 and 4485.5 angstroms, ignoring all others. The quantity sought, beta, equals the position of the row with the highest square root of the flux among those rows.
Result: 4477.79 angstroms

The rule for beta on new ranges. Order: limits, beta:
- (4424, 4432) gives 4426.53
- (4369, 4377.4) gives 4369.82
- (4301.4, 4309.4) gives 4303.91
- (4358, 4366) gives 4361.78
